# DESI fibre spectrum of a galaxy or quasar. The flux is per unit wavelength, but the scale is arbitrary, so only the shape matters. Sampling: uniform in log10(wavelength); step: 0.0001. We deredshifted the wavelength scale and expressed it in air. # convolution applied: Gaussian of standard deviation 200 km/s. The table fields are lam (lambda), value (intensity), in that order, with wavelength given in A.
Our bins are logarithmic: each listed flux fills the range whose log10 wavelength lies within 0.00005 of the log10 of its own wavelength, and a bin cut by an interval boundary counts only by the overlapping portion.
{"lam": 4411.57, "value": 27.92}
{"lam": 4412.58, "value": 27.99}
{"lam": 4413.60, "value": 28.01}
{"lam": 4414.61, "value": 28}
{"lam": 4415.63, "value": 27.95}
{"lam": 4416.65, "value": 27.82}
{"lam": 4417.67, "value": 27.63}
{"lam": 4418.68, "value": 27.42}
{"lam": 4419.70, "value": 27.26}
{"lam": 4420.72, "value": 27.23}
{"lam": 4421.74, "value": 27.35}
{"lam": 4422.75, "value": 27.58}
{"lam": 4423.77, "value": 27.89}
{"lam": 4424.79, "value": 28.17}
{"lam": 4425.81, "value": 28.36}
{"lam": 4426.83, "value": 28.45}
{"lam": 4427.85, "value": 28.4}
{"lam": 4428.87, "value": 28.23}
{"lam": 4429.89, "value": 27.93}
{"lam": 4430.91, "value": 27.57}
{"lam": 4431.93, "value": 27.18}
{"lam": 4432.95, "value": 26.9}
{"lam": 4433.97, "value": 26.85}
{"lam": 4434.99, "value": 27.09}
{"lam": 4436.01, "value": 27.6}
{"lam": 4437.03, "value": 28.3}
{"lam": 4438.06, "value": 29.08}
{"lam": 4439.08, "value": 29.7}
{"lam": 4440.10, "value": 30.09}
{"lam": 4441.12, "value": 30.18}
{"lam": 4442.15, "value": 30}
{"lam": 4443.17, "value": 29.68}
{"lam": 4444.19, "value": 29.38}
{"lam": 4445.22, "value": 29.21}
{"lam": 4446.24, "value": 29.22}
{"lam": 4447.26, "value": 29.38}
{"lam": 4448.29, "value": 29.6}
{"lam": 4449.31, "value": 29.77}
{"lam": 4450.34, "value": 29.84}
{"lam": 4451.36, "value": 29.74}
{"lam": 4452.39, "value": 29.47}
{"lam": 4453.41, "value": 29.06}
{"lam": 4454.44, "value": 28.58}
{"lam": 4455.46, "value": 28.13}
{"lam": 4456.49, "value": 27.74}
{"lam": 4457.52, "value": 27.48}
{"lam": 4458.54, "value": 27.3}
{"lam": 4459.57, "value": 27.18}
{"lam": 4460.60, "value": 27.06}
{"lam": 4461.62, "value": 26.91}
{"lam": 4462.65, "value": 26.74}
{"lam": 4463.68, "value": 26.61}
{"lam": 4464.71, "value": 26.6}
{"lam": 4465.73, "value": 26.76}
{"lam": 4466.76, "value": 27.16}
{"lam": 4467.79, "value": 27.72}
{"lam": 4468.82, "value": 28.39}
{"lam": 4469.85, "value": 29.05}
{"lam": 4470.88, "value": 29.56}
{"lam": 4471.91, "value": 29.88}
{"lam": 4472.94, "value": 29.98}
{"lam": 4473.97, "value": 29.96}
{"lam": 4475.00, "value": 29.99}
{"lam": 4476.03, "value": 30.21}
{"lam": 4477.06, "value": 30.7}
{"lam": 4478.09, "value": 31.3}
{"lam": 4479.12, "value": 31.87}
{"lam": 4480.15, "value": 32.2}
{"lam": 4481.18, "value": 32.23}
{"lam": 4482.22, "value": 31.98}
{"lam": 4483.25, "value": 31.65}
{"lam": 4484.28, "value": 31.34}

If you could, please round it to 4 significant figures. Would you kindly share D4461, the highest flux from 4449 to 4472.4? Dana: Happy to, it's 29.88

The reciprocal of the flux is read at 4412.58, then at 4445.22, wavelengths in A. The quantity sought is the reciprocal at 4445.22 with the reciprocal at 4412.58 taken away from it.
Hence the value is -0.0015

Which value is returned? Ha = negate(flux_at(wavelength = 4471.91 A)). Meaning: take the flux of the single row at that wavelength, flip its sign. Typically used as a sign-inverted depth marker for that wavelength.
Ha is -29.9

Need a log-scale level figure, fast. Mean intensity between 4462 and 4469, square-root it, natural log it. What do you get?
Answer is 1.65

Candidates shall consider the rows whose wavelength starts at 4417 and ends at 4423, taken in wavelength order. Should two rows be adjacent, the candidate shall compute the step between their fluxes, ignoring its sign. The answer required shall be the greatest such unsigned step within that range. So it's 0.23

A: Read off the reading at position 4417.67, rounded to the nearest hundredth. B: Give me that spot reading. 27.63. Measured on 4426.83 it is 28.45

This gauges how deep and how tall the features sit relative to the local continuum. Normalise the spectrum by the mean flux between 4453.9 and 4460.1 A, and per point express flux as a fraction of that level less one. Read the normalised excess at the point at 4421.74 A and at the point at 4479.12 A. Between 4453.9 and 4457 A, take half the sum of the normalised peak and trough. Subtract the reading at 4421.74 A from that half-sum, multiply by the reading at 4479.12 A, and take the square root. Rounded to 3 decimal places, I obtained 0.066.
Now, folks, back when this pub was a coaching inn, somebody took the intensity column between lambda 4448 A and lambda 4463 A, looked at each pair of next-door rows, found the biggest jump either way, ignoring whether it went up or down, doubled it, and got 0.96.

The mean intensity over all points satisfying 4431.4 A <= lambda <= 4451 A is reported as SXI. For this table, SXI 28.9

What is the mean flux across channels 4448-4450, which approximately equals 29.7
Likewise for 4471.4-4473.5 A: 29.9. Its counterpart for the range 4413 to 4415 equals 28.0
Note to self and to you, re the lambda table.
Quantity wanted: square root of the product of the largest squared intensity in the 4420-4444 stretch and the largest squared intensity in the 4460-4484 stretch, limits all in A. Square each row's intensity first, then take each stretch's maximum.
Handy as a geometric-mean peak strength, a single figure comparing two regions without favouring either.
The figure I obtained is 973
